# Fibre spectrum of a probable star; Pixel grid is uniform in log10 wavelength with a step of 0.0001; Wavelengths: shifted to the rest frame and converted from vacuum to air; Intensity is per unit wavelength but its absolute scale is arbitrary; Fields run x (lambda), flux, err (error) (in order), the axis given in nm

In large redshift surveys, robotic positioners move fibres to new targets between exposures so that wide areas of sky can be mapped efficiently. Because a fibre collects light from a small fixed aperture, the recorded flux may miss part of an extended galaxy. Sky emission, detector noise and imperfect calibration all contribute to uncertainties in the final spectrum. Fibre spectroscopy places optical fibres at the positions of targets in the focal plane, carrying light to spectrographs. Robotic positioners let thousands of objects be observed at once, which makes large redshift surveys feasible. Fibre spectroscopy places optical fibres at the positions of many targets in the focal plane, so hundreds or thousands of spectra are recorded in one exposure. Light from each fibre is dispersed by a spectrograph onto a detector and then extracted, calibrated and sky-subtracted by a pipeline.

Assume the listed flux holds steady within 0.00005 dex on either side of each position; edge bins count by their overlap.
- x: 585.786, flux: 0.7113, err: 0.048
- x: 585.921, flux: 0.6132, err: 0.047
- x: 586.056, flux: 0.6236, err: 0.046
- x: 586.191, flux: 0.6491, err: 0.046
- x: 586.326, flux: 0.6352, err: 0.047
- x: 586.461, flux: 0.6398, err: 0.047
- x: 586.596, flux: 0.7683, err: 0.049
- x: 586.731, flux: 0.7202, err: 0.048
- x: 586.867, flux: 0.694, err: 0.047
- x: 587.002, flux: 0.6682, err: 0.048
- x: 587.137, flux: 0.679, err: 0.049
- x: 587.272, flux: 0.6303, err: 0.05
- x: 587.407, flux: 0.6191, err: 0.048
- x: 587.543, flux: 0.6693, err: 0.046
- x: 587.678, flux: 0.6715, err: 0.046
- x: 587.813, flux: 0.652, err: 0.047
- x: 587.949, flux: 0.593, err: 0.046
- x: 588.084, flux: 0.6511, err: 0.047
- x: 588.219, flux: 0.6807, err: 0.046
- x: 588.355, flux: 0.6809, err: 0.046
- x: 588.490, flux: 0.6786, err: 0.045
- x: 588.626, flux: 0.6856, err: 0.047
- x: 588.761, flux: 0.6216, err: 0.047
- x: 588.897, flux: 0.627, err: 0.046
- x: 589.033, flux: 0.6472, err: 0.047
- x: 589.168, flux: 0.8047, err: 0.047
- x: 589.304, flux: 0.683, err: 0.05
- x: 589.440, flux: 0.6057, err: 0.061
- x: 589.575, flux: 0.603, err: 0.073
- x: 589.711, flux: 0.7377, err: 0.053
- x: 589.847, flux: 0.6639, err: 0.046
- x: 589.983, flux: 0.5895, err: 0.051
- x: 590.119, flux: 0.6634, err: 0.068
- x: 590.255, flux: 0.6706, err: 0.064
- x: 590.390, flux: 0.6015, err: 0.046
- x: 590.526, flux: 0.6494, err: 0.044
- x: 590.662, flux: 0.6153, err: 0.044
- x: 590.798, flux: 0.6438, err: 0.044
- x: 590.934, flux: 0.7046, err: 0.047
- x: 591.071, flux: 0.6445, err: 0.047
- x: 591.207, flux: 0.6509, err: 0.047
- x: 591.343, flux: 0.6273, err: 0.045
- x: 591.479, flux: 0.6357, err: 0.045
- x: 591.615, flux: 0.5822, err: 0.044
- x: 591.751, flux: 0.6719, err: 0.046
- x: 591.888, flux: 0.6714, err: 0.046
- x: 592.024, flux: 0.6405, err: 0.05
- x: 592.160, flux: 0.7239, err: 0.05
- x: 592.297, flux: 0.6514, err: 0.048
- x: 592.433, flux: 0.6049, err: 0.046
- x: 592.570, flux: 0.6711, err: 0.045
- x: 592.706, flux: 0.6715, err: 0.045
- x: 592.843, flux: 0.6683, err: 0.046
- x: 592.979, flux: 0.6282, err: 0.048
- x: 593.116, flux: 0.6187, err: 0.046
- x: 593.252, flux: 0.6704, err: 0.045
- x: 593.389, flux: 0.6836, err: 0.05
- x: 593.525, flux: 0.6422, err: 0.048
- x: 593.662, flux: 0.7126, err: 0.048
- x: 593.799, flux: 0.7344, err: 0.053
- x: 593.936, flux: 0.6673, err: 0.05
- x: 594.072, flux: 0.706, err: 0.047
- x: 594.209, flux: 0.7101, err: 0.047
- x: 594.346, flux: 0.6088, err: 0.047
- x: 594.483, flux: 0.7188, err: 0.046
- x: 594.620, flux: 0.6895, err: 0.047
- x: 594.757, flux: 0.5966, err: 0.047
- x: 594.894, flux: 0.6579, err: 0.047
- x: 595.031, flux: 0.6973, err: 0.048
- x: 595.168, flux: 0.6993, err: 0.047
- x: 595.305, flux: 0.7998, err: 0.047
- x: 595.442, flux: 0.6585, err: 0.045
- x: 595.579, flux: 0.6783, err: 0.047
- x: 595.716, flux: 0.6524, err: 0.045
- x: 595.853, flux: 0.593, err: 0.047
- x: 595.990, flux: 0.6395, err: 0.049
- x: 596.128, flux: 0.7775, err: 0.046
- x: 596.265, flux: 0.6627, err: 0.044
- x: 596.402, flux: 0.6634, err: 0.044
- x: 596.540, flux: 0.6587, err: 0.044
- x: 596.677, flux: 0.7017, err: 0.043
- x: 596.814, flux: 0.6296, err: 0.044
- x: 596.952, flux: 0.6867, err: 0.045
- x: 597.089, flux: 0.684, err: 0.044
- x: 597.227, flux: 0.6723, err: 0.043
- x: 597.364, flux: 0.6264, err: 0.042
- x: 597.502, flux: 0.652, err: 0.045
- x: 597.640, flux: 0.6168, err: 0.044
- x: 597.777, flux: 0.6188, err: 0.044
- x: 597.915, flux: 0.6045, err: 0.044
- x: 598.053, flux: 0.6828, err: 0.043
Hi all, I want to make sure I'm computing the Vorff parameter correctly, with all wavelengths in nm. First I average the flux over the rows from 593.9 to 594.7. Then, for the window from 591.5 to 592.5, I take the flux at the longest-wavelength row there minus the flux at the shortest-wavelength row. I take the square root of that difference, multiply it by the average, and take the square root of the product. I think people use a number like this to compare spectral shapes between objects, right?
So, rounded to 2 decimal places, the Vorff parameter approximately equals 0.32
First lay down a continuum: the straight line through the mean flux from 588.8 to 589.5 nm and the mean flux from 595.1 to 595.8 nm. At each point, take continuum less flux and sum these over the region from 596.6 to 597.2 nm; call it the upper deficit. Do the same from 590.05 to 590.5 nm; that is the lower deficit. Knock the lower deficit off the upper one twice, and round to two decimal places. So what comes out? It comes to -0.08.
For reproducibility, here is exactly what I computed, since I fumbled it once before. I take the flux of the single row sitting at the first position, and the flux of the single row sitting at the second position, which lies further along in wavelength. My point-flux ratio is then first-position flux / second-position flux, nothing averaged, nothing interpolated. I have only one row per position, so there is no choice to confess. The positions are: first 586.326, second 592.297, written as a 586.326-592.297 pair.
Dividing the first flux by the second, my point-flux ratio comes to 0.975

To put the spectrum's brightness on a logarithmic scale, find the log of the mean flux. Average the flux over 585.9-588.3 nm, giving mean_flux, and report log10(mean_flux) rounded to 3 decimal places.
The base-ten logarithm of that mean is -0.181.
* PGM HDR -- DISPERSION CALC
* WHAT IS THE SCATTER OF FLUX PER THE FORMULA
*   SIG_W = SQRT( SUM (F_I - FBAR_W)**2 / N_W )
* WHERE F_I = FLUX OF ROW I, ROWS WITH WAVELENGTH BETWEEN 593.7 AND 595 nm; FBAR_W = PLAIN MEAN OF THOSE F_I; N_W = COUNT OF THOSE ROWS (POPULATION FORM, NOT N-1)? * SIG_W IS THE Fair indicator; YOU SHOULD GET 0.046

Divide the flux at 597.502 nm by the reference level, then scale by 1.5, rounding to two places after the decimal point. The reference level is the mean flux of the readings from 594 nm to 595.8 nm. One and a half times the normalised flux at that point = 1.43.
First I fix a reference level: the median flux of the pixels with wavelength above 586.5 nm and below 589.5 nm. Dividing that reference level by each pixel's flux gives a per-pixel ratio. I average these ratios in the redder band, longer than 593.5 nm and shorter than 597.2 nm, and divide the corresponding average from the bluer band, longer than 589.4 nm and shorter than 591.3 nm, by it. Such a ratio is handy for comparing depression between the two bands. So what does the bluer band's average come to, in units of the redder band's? 1.05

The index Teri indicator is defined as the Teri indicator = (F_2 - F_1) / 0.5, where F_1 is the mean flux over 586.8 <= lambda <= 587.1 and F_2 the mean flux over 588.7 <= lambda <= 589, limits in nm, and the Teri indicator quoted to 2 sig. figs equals -0.11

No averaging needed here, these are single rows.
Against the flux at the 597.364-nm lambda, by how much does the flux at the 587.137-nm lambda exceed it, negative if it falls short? 0.053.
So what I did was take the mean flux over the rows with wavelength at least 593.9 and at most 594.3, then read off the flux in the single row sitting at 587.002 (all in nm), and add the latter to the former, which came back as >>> 1.36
